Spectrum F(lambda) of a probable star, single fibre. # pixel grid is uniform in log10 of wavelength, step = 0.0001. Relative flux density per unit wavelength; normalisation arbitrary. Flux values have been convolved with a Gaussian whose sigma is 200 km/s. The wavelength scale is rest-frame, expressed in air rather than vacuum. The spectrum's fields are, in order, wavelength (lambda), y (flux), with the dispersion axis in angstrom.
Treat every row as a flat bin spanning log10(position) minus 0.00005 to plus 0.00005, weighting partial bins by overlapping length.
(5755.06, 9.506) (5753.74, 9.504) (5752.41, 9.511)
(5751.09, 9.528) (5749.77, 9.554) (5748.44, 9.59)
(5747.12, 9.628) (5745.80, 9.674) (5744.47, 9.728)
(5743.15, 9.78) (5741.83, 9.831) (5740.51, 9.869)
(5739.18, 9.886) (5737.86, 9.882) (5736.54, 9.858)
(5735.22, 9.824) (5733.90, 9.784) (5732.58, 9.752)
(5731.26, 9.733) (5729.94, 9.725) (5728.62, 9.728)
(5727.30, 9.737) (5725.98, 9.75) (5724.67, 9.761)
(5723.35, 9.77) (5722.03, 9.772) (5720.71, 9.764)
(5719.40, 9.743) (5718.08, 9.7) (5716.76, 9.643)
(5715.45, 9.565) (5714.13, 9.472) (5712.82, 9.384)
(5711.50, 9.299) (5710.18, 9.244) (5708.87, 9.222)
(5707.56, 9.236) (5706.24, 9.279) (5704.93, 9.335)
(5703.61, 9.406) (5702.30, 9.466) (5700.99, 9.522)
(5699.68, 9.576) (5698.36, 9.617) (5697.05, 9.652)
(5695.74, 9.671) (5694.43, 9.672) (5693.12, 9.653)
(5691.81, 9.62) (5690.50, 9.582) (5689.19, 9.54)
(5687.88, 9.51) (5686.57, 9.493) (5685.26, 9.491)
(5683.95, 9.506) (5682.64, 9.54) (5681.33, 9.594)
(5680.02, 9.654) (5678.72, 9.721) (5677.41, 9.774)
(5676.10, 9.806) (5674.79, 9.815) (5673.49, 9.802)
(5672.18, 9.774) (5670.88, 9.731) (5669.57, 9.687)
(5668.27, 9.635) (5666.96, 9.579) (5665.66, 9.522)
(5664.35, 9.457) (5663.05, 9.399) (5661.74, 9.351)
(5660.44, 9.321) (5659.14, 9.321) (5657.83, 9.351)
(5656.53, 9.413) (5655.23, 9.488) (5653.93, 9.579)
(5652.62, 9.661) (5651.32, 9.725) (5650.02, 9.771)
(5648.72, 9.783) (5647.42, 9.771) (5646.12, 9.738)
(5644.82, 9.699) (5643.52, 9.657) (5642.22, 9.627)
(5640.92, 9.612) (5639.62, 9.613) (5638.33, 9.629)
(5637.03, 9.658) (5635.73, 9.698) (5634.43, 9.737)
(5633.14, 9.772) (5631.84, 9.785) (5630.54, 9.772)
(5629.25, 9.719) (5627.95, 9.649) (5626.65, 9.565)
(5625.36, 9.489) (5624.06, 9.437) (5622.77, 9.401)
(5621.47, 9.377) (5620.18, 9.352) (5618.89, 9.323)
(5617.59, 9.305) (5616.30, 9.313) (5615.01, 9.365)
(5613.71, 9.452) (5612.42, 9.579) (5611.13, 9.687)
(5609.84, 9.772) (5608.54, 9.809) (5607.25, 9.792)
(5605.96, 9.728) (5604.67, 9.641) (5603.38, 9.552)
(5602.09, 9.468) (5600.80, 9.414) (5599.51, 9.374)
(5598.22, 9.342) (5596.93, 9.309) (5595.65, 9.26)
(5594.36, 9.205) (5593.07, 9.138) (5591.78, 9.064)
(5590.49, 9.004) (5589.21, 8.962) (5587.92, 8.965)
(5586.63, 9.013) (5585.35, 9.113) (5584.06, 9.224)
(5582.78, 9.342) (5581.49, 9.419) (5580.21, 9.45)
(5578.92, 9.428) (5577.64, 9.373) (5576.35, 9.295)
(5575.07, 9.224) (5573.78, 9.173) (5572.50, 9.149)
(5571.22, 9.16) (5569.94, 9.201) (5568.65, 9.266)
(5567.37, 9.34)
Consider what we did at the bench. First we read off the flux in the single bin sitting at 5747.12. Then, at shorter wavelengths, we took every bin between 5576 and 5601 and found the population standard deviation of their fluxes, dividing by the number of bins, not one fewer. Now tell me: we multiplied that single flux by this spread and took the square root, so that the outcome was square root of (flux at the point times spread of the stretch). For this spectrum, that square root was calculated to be 1.25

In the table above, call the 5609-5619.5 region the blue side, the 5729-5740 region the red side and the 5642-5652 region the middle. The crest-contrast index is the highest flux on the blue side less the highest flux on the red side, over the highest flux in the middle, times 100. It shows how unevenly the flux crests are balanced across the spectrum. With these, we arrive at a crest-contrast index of -1.2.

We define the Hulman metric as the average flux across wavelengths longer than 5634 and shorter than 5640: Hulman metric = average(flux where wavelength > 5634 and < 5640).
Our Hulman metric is 9.67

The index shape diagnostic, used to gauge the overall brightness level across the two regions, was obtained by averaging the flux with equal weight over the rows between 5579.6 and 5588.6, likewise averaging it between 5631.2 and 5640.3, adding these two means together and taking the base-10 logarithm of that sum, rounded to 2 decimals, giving 1.28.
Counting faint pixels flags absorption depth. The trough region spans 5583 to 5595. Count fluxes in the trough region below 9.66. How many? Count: 9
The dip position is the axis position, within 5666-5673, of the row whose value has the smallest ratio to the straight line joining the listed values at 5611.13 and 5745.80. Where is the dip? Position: 5666.96 angstrom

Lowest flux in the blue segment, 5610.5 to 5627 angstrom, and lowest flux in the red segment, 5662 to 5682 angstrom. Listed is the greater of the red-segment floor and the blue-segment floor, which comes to 9.40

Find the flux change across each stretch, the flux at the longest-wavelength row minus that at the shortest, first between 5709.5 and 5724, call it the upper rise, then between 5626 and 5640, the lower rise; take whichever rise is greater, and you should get 0.53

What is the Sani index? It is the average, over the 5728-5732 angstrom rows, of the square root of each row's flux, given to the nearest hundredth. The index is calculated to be 3.12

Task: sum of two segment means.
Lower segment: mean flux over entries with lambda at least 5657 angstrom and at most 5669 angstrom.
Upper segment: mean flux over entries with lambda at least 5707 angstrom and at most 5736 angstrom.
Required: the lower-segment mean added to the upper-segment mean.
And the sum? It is 19.06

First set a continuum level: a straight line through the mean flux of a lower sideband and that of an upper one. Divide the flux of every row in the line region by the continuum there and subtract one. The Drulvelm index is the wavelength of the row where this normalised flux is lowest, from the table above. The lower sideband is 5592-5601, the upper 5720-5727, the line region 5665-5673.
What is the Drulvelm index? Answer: 5665.66 angstrom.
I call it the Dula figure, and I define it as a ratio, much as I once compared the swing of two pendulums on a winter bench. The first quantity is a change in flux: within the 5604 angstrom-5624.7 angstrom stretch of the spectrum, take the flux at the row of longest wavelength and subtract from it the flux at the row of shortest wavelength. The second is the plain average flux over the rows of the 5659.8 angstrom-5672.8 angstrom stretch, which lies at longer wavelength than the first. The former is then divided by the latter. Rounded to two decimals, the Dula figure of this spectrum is -0.02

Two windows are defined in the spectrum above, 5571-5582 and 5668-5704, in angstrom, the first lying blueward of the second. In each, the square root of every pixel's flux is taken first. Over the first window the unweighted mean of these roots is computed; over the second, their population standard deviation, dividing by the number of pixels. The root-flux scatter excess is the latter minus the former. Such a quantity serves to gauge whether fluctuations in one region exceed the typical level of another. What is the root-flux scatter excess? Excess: -3.03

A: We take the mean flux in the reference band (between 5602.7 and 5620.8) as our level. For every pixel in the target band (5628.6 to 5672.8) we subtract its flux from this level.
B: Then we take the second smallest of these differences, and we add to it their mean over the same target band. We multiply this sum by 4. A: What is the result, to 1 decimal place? -1.2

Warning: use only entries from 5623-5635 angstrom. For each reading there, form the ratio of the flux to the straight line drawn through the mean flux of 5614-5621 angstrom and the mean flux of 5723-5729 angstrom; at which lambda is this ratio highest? 5631.84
